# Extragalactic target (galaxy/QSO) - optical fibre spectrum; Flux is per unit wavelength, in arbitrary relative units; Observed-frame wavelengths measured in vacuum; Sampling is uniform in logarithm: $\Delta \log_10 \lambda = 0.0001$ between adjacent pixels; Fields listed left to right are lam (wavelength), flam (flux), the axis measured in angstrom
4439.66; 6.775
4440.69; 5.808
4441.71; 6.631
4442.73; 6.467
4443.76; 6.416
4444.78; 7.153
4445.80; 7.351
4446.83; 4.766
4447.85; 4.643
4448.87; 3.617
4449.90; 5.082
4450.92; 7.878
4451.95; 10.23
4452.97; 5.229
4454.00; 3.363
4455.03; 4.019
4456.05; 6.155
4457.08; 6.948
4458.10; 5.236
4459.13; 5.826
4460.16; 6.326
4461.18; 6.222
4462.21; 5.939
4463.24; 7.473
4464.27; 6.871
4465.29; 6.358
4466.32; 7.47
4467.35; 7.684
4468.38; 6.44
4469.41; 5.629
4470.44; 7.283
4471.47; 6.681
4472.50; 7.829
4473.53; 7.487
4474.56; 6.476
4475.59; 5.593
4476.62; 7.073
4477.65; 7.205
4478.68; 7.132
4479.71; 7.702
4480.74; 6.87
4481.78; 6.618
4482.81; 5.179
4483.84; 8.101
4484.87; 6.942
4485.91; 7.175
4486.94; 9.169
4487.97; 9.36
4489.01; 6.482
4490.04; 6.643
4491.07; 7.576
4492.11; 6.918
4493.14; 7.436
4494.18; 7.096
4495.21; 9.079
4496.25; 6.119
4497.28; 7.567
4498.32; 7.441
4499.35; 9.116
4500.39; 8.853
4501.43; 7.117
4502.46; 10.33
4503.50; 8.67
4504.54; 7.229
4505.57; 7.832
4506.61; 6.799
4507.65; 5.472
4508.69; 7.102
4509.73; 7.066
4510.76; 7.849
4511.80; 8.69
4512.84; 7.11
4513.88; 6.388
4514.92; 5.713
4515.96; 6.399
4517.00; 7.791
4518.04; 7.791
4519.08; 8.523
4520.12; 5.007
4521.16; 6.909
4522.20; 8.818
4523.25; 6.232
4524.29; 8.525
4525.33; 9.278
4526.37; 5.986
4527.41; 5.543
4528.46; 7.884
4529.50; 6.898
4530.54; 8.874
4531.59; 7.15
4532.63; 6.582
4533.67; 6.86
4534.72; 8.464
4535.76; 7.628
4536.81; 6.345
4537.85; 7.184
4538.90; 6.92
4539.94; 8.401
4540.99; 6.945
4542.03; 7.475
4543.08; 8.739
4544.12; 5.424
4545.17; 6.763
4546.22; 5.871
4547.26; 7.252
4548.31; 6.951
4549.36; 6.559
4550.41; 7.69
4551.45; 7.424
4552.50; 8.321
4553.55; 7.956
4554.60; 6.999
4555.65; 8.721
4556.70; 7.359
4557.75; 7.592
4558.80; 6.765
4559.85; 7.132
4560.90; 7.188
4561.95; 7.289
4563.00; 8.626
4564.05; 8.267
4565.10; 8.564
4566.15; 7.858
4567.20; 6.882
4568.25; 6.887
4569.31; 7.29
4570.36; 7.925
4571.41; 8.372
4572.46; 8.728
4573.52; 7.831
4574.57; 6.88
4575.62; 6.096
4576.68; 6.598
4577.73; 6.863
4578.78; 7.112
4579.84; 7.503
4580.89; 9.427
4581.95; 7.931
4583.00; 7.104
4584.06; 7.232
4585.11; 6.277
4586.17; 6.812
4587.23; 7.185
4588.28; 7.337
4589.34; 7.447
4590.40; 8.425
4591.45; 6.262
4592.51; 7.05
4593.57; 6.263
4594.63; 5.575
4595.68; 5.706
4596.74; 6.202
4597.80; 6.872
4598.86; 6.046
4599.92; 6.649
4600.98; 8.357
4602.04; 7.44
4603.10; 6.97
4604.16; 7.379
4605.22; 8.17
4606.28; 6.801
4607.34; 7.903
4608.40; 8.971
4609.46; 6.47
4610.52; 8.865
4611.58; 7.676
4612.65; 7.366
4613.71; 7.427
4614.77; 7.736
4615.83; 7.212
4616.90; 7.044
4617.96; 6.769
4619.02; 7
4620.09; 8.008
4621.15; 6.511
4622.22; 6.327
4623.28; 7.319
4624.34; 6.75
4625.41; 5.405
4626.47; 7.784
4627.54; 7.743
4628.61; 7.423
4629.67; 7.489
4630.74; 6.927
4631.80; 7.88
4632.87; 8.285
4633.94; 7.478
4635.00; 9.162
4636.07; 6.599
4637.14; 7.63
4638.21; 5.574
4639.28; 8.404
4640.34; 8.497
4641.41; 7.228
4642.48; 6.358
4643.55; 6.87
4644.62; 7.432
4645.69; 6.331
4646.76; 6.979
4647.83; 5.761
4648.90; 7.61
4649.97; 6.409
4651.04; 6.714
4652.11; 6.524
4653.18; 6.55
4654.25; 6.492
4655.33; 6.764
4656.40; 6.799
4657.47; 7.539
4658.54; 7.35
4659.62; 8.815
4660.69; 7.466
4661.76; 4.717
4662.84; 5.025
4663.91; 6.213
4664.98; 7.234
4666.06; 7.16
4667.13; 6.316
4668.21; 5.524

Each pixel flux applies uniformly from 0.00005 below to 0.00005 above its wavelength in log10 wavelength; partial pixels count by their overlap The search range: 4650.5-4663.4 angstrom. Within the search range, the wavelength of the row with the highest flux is 4659.62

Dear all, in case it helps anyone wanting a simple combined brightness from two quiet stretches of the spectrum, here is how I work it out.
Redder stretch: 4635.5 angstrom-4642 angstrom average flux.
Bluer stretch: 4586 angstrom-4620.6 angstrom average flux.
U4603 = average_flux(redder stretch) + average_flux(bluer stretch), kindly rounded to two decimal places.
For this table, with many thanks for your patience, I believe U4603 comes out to 14.52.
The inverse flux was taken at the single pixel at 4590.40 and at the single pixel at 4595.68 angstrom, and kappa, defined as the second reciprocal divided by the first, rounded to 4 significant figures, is 1.477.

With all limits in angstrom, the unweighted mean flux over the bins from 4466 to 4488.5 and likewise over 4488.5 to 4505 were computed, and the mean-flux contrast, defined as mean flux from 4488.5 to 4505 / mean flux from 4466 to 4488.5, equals 1.08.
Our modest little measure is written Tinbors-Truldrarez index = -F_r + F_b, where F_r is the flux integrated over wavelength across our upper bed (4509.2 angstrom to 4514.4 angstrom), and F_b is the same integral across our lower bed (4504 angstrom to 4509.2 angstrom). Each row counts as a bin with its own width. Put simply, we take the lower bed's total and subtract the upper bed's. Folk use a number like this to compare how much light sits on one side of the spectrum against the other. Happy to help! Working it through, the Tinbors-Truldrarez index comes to -3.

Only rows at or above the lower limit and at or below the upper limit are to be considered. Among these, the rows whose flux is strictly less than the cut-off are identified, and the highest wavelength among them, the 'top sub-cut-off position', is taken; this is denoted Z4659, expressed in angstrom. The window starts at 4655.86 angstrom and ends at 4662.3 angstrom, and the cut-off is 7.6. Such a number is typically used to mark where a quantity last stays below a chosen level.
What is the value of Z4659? 4661.76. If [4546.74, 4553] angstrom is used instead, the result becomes 4551.45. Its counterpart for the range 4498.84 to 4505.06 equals 4504.54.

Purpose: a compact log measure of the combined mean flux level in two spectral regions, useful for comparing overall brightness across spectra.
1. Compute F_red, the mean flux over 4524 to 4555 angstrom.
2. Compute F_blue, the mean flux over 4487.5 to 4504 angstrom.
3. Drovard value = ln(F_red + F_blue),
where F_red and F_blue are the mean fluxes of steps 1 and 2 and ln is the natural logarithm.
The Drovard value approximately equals 2.72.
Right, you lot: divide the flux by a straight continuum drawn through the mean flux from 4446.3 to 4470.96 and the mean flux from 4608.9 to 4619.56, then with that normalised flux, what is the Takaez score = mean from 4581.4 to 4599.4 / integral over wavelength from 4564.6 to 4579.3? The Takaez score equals 0.06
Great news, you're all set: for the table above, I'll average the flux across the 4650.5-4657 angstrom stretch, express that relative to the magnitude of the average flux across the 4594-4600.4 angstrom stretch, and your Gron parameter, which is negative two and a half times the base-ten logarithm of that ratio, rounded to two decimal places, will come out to -0.08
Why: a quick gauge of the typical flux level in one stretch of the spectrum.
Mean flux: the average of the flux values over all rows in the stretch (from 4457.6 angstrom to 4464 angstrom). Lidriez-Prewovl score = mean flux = 6.2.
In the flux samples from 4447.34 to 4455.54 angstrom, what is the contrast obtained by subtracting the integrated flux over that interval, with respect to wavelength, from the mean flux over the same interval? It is -39.7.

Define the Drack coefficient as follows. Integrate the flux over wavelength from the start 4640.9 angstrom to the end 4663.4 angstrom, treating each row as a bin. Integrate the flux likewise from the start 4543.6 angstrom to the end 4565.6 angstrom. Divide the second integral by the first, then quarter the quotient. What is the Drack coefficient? 0.267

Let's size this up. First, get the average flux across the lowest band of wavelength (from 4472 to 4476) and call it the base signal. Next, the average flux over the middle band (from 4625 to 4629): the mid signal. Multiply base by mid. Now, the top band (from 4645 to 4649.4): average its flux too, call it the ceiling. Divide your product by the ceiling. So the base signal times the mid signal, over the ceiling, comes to 7.3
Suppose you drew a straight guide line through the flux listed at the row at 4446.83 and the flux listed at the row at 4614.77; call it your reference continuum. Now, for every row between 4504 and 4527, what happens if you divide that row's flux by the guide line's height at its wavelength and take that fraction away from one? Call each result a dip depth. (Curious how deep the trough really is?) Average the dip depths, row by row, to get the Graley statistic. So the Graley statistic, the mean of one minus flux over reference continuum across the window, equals -0.20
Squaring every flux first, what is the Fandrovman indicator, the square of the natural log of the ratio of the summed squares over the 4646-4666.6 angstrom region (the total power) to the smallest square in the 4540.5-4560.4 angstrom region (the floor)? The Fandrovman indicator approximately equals 11.5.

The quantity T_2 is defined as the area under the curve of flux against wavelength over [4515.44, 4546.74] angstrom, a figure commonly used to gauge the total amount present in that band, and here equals 227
